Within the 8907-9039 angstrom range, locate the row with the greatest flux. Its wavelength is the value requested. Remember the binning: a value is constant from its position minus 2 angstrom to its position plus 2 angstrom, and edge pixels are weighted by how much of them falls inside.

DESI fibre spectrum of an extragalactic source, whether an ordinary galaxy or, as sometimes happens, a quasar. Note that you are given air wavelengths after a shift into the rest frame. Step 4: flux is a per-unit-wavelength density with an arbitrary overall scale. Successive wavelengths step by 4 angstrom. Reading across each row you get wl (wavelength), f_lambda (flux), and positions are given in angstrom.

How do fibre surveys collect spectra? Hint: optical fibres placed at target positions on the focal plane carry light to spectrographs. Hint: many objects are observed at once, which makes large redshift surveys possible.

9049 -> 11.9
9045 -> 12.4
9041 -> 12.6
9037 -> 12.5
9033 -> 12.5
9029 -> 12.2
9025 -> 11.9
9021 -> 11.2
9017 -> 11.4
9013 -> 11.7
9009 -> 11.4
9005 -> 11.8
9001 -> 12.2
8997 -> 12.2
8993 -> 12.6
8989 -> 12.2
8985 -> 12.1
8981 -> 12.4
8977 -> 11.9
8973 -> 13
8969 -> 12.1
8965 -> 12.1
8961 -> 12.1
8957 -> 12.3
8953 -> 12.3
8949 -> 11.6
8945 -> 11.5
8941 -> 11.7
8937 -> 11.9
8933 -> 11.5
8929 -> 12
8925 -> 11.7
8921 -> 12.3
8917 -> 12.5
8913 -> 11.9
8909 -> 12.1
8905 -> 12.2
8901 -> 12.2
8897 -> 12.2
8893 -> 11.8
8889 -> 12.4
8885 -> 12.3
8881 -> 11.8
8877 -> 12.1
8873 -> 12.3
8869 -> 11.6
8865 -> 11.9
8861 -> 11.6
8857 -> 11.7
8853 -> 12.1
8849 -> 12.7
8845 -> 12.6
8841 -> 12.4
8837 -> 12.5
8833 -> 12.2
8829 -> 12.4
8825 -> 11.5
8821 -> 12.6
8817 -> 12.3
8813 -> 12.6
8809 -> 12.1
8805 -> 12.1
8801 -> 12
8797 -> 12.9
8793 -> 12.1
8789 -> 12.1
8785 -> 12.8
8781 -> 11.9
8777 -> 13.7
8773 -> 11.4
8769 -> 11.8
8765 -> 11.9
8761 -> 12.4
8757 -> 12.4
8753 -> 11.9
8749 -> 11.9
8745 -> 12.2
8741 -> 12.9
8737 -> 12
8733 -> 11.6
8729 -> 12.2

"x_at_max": 8973 angstrom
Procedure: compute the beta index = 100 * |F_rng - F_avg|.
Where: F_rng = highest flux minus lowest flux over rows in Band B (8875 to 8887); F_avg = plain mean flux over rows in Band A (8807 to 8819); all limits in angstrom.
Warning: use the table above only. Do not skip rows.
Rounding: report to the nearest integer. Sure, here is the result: 1183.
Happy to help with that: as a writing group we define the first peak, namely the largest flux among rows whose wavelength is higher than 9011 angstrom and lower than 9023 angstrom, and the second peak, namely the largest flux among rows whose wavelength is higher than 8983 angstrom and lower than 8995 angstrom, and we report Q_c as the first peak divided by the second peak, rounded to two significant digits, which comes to 0.93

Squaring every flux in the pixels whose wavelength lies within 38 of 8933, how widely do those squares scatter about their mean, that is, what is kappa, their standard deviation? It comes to 7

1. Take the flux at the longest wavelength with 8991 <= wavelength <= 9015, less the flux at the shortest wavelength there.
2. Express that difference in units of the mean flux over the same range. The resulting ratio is -0.08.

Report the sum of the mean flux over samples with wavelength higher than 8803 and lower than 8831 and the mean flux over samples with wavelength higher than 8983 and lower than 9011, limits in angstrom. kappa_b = 24.3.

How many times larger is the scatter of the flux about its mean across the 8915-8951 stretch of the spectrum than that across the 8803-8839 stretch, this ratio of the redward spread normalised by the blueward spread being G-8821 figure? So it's 1.0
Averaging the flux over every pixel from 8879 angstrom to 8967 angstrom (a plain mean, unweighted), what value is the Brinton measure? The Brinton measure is 12.0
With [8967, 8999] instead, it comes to 12.3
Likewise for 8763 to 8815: 12.3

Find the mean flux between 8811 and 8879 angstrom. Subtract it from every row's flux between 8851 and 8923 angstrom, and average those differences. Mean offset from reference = -0.13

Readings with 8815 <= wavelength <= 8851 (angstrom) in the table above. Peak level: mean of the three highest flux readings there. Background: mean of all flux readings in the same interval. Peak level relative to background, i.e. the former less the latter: 0.28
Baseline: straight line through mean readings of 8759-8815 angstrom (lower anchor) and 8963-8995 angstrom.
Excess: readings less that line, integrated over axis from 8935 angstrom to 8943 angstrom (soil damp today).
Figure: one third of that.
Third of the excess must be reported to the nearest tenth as -1.3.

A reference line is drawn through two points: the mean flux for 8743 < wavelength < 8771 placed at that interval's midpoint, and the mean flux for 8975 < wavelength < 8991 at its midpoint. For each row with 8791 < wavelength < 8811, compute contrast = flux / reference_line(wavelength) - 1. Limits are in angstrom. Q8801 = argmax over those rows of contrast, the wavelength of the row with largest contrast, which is 8797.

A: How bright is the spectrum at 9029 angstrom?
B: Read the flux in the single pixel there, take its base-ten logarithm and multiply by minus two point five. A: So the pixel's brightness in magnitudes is -2.72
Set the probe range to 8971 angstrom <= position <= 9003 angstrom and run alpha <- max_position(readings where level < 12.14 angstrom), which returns 8985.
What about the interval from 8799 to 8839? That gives 8825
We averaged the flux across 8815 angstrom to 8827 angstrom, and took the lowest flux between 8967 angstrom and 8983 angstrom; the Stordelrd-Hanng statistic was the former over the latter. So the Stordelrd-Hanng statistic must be 1.02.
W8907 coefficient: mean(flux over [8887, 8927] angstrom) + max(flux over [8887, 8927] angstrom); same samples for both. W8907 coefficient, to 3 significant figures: 24.6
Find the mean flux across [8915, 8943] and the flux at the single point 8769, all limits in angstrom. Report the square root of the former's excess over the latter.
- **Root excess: 0.38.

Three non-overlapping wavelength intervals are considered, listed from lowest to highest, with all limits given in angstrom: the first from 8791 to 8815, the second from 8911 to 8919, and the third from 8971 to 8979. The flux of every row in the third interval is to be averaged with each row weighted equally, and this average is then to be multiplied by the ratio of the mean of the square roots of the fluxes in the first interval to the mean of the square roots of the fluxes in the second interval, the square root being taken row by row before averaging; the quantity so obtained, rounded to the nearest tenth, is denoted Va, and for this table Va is 12.5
